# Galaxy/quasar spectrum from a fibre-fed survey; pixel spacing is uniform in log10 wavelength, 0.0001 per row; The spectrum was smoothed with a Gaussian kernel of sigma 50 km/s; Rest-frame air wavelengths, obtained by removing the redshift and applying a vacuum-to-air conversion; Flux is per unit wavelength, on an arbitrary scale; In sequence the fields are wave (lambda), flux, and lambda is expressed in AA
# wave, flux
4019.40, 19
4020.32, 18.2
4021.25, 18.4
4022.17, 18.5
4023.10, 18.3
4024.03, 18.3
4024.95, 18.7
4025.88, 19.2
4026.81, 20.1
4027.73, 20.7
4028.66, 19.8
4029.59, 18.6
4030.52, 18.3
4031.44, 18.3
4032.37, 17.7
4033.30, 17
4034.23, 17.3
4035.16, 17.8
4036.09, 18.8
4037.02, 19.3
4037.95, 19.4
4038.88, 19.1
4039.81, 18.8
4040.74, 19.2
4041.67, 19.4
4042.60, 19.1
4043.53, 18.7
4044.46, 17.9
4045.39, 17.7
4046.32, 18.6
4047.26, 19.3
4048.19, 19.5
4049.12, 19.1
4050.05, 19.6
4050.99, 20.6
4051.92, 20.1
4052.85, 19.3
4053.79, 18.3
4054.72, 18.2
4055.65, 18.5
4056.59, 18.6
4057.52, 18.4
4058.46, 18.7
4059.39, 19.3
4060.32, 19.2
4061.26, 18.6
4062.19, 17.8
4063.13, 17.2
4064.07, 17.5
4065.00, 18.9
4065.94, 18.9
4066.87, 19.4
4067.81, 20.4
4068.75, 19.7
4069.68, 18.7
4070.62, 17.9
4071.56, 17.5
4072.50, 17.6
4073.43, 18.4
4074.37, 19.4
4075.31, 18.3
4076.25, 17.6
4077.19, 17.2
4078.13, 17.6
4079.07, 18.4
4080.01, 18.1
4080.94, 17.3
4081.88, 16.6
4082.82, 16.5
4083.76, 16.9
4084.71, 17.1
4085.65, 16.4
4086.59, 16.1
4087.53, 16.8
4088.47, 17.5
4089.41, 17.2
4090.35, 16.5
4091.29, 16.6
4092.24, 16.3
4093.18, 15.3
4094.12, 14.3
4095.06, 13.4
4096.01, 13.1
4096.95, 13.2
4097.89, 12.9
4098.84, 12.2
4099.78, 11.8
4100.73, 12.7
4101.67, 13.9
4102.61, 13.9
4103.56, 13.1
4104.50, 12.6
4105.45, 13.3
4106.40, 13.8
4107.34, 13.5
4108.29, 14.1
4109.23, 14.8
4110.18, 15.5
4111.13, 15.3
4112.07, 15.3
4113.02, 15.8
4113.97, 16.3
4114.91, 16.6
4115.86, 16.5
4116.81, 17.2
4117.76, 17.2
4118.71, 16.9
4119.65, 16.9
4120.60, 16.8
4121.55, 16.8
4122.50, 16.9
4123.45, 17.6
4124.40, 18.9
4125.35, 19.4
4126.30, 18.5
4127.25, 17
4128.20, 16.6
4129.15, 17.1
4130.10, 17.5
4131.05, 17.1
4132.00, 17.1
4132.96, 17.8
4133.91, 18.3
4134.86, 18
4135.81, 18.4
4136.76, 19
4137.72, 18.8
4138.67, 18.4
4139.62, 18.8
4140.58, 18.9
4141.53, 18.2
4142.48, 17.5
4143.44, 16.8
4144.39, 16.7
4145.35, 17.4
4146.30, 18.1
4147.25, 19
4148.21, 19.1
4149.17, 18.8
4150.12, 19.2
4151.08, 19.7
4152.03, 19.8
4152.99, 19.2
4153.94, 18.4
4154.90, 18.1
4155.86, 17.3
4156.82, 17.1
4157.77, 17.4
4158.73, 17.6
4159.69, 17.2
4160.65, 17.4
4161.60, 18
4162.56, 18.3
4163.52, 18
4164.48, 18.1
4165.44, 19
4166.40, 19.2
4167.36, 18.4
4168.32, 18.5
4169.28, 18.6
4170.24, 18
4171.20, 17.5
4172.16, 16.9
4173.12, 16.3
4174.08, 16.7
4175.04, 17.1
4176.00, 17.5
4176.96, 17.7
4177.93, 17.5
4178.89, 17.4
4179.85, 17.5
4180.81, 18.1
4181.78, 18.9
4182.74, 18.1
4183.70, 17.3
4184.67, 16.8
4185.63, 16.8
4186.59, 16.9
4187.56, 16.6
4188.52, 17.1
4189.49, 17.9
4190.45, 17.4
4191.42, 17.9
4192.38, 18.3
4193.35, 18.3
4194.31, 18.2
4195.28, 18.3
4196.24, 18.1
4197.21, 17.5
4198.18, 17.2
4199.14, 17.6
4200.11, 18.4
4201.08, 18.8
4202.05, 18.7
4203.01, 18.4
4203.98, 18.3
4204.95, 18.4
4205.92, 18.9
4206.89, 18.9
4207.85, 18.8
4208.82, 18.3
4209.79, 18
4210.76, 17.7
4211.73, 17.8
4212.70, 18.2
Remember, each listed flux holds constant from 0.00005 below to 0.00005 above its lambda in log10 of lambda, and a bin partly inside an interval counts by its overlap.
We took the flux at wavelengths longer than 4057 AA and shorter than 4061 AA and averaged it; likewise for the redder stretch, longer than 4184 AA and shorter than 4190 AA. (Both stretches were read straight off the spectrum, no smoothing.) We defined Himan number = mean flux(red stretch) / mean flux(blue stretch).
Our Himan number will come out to 0.90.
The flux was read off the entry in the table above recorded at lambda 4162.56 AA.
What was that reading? 18.3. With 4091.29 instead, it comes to 16.6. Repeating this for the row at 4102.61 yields 13.9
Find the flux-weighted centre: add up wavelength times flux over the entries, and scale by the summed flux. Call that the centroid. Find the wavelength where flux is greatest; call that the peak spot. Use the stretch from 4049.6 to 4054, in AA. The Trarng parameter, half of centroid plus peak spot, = 4051.4 AA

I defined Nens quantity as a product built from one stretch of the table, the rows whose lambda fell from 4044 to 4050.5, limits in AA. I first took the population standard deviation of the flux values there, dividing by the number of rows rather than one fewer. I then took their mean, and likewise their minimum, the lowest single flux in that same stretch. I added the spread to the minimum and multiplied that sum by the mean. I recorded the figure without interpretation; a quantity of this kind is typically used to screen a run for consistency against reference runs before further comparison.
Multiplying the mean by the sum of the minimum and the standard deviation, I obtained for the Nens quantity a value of 346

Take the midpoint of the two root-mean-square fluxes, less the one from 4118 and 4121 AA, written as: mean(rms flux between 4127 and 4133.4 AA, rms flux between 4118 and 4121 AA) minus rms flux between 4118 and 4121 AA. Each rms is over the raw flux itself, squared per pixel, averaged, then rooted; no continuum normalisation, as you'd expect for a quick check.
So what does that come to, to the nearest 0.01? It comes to 0.15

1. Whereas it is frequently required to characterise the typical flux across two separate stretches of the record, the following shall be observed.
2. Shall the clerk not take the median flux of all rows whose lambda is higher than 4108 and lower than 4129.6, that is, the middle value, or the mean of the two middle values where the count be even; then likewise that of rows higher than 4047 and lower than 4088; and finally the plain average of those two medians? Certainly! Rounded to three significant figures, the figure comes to 17.6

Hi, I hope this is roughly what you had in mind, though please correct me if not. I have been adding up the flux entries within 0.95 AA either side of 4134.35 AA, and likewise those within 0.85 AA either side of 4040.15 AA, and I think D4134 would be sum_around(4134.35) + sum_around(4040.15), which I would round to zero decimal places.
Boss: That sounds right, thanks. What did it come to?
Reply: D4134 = 74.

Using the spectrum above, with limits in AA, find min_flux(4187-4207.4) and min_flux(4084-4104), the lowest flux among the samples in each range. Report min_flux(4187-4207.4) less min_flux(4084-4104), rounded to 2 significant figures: 4.8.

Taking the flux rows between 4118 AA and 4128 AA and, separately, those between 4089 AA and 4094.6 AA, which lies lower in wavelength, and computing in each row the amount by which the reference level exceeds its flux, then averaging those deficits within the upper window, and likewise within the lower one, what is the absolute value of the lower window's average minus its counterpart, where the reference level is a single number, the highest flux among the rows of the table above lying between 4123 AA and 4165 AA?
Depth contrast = 1.5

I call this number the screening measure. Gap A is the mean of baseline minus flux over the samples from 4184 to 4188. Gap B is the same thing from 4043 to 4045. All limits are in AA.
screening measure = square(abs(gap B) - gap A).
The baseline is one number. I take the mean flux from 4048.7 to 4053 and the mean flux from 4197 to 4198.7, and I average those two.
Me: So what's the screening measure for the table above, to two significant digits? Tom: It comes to 2.3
